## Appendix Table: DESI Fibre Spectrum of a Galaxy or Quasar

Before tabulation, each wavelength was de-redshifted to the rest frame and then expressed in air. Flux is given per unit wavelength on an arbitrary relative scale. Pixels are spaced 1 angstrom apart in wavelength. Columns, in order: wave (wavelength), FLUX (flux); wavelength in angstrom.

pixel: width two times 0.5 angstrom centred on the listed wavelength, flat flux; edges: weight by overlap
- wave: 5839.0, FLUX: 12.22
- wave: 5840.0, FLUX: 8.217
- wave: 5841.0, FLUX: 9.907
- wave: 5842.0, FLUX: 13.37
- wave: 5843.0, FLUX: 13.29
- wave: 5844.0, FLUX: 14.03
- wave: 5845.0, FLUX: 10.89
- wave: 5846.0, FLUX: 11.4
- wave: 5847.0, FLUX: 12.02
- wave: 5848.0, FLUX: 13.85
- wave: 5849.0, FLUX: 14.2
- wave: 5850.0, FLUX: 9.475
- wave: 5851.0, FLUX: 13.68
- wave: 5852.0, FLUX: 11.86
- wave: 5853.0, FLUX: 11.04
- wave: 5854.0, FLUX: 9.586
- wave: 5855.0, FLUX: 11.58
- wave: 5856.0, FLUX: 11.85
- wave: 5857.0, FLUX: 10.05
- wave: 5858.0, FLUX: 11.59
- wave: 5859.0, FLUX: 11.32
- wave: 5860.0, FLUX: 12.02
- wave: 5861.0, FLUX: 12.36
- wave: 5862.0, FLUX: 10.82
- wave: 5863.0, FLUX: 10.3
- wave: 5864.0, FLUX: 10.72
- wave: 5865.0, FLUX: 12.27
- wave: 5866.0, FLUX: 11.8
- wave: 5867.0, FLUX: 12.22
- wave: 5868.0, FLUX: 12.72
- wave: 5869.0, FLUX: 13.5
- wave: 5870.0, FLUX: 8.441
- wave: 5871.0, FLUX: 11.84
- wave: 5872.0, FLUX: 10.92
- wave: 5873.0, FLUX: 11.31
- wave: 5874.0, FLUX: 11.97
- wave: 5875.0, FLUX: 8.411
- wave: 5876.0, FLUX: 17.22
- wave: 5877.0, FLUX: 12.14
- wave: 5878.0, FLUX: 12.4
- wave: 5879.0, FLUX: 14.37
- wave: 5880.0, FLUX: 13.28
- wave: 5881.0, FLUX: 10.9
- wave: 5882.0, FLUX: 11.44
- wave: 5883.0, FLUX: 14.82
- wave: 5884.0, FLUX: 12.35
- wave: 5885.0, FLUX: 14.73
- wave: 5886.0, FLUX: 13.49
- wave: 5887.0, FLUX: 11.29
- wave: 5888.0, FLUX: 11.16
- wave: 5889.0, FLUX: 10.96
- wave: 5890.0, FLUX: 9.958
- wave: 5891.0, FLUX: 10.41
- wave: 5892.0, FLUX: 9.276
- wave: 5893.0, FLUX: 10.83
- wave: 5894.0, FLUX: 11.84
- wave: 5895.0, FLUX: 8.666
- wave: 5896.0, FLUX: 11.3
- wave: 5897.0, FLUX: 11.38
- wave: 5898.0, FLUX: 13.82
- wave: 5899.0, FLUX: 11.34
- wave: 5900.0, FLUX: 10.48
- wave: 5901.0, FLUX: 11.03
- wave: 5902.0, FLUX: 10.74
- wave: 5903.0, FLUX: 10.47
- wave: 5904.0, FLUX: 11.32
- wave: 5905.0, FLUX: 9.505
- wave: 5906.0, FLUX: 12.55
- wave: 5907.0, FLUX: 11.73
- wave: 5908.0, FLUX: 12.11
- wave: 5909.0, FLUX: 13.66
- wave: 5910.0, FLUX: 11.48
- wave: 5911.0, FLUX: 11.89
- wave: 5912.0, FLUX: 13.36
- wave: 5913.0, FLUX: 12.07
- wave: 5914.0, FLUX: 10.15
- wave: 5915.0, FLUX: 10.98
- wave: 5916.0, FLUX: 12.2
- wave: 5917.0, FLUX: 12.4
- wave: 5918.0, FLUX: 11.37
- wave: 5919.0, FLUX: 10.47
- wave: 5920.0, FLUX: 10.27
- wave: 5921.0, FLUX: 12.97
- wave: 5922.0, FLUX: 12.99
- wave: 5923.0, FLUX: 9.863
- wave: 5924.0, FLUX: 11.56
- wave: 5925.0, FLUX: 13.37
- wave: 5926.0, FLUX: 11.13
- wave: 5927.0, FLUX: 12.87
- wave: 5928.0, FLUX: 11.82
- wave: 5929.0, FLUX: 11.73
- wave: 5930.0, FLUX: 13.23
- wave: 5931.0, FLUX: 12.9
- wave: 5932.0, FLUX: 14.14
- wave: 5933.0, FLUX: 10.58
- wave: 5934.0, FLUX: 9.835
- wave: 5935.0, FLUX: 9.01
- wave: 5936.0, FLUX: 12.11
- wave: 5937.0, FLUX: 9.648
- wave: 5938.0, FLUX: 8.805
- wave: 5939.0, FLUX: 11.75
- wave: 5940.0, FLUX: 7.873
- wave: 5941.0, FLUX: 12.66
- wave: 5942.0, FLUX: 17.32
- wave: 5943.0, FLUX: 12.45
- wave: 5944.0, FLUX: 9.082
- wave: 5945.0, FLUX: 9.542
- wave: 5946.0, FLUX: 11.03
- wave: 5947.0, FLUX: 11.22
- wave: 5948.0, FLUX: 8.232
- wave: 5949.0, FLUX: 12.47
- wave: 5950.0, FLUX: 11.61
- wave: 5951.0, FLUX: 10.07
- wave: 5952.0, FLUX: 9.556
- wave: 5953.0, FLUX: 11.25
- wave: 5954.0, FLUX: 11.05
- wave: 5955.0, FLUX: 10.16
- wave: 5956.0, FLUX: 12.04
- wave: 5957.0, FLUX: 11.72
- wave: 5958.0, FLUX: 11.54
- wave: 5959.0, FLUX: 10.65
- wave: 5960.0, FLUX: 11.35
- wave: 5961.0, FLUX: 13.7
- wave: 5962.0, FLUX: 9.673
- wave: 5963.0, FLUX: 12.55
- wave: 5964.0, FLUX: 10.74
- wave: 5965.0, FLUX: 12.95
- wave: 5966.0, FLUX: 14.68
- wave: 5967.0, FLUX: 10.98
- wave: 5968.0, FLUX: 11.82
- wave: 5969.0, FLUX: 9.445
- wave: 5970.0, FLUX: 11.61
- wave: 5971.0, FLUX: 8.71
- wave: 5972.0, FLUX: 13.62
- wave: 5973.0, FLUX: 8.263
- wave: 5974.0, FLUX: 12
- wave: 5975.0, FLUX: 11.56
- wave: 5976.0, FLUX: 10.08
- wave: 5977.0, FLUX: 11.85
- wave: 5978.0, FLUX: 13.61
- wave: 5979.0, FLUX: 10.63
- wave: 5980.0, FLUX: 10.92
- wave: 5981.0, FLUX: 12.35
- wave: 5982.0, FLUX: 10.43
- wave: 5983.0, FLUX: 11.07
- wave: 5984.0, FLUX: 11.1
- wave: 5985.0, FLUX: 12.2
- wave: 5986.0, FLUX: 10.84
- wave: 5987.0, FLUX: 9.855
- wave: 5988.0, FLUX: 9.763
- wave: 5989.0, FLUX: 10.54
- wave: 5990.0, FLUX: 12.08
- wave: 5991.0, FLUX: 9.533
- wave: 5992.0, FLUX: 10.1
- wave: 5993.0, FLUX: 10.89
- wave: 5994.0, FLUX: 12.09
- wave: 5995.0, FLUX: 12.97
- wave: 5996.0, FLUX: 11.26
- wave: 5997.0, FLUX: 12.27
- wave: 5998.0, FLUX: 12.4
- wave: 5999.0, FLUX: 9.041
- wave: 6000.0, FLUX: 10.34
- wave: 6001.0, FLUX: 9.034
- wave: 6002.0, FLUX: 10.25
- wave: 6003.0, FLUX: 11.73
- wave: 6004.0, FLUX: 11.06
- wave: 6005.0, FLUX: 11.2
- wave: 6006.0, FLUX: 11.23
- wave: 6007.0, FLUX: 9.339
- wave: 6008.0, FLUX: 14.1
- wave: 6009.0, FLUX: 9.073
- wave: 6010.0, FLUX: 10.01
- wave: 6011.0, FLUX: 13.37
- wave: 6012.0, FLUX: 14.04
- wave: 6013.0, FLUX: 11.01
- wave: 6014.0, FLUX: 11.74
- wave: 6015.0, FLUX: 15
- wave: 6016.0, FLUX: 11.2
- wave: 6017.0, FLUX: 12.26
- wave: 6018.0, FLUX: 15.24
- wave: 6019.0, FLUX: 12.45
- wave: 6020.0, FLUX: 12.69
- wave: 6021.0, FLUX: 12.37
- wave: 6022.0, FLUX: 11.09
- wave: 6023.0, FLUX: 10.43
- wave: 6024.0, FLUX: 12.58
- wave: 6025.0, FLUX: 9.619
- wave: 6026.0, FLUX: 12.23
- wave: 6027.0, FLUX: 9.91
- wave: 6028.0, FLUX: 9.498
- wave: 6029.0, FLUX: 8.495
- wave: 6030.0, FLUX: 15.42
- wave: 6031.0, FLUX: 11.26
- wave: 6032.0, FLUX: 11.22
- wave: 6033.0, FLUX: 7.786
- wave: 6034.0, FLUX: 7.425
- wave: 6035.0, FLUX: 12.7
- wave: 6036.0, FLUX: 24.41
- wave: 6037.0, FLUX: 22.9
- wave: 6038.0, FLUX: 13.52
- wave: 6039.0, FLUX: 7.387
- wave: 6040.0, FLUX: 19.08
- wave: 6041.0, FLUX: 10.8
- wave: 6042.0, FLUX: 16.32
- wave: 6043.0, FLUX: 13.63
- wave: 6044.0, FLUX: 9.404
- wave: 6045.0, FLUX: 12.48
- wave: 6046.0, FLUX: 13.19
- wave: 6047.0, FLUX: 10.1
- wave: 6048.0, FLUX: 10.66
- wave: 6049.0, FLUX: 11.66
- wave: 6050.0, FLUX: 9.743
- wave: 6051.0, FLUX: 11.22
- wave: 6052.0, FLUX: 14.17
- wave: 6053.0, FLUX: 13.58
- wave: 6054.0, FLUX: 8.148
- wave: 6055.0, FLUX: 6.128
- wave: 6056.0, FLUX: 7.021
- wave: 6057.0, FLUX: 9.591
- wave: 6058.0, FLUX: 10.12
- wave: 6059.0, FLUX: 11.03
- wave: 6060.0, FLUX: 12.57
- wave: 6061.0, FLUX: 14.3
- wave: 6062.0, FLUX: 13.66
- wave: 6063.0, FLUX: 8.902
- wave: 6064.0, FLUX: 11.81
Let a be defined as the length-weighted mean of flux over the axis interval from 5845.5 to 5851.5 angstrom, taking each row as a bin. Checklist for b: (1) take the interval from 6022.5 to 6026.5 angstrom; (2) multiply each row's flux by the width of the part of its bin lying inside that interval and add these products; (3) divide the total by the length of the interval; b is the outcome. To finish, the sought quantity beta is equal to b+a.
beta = 23.7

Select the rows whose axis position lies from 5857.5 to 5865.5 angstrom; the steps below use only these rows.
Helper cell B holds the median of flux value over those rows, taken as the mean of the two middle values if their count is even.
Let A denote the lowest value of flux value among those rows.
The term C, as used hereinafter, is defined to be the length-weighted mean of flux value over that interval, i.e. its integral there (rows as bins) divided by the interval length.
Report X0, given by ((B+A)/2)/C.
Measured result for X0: 0.952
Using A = 10.3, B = 11.5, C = 11.4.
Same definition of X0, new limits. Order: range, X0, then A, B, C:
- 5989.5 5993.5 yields 0.940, 9.533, 10.5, 10.7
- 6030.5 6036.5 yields 0.749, 7.425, 11.2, 12.5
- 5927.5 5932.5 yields 0.965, 11.73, 12.9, 12.8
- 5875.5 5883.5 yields 0.891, 10.9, 12.8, 13.3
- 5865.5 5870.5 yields 0.880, 8.441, 12.2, 11.7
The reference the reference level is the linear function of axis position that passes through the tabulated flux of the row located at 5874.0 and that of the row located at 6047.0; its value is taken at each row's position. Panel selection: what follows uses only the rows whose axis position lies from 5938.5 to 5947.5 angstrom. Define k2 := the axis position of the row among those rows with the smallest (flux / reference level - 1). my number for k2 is 5940.0 angstrom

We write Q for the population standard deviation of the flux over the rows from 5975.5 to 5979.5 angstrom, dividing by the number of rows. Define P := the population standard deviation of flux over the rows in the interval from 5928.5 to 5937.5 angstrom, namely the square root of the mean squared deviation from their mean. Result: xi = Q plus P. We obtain 3.0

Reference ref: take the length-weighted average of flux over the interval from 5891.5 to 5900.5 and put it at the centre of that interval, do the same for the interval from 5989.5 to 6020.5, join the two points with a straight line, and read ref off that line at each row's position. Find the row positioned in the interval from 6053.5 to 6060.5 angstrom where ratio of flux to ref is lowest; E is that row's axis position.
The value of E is 6055.0 angstrom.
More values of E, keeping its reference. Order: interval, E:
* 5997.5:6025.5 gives 6001.0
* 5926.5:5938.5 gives 5938.0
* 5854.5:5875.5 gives 5875.0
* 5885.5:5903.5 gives 5895.0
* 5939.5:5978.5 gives 5940.0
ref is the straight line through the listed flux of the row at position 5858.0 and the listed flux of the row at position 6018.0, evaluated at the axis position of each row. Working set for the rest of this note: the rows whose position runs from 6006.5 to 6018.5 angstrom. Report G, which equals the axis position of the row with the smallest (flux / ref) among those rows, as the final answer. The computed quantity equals 6009.0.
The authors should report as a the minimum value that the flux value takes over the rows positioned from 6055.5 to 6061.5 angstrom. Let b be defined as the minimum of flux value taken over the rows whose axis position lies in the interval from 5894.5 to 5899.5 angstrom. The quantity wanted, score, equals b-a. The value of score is 1.6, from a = 7.021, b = 8.666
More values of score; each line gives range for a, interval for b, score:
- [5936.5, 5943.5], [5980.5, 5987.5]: 2.0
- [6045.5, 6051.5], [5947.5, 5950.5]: -1.5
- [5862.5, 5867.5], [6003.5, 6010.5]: -1.2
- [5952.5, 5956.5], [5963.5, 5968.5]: 0.6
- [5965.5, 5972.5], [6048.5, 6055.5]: -2.6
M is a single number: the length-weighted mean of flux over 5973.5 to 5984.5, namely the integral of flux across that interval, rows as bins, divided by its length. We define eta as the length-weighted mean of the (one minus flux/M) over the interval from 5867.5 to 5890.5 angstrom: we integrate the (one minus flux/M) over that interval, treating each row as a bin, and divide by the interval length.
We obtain -0.06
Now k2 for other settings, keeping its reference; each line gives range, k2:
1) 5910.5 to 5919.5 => 5914.0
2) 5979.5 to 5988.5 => 5988.0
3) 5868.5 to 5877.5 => 5870.0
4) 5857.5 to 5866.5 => 5863.0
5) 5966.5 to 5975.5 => 5973.0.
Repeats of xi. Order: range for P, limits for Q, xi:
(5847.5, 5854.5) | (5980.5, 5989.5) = 2.7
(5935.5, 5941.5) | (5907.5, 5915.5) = 2.9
